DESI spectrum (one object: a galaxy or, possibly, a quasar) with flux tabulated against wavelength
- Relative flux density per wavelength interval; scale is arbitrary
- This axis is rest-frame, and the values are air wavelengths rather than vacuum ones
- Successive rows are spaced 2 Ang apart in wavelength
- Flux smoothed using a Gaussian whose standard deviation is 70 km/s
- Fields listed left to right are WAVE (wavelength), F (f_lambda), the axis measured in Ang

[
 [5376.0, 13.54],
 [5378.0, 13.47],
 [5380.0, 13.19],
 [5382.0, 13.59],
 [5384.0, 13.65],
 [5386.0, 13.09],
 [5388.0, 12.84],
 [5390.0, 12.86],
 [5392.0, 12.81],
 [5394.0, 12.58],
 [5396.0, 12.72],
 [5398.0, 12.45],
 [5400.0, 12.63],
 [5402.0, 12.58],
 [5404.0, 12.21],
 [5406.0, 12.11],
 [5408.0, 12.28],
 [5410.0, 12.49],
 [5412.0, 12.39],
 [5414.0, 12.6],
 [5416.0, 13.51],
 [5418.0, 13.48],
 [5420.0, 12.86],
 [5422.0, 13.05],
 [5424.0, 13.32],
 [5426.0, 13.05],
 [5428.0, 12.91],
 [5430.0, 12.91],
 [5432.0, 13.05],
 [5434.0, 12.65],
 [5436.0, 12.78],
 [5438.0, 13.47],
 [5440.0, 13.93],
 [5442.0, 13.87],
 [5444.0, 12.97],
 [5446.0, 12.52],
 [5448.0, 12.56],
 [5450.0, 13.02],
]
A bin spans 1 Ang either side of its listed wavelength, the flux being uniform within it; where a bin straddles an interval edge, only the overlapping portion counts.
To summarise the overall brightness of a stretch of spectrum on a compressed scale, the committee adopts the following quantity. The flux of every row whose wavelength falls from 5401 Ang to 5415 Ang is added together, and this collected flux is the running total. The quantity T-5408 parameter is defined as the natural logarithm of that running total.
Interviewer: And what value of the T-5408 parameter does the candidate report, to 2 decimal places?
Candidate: 4.46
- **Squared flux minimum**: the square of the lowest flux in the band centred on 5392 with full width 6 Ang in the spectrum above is 158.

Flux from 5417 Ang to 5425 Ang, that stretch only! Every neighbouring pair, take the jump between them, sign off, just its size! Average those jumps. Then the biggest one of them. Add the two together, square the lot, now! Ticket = 1.0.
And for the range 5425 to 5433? 0.1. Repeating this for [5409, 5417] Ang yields 1.7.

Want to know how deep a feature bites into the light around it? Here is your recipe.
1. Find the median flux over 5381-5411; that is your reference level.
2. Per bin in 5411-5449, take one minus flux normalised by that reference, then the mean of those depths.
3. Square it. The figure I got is 0.0011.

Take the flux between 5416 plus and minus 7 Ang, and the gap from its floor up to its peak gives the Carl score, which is 1.1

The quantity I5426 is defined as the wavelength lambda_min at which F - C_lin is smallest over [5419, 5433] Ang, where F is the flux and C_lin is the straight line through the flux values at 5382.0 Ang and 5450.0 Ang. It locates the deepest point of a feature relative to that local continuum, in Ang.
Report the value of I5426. 5420.0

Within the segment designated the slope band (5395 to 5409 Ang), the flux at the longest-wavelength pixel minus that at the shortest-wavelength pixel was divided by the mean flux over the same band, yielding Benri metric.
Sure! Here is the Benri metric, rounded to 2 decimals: -0.04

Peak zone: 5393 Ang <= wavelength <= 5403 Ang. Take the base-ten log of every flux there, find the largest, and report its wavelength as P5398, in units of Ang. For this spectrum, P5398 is 5396.0 Ang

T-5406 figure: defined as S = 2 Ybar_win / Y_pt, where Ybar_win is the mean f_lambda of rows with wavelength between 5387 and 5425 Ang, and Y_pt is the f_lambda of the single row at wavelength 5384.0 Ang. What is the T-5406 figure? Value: 1.86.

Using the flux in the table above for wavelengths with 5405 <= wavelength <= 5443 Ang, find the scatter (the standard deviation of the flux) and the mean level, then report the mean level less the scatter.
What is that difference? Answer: 12.5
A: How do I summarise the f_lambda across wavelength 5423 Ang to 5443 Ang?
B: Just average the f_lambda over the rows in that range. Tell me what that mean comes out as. 13.2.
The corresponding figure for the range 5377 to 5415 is 12.8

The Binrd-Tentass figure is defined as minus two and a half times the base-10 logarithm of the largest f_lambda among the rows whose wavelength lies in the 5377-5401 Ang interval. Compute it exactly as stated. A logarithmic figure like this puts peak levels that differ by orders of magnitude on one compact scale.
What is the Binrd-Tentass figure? -2.84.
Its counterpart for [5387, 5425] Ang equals -2.83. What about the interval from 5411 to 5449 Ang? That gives -2.86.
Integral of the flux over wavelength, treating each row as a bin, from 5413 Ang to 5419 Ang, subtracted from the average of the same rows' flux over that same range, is -66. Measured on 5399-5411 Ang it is -136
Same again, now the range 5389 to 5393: -39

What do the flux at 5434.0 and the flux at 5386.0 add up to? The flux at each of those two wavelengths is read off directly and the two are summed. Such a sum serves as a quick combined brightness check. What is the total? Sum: 25.7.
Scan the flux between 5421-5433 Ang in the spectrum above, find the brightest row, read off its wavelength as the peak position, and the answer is 5424.0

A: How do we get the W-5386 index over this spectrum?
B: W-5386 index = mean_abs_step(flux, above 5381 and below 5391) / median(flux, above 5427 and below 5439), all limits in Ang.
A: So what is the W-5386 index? 0.0172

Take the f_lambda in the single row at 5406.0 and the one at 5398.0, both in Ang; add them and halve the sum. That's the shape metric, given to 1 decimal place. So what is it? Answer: 12.3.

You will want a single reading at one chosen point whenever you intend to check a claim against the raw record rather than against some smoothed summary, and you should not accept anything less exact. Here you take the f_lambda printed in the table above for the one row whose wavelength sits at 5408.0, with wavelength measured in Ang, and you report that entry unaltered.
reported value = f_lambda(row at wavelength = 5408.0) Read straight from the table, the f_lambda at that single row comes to 12.28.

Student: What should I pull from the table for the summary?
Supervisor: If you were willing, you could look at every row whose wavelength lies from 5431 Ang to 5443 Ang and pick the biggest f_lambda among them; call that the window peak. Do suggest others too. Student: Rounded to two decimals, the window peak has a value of 13.93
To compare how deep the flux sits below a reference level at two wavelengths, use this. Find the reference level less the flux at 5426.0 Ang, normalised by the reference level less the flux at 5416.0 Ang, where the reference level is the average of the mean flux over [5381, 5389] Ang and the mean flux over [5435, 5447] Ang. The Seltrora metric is -1.0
